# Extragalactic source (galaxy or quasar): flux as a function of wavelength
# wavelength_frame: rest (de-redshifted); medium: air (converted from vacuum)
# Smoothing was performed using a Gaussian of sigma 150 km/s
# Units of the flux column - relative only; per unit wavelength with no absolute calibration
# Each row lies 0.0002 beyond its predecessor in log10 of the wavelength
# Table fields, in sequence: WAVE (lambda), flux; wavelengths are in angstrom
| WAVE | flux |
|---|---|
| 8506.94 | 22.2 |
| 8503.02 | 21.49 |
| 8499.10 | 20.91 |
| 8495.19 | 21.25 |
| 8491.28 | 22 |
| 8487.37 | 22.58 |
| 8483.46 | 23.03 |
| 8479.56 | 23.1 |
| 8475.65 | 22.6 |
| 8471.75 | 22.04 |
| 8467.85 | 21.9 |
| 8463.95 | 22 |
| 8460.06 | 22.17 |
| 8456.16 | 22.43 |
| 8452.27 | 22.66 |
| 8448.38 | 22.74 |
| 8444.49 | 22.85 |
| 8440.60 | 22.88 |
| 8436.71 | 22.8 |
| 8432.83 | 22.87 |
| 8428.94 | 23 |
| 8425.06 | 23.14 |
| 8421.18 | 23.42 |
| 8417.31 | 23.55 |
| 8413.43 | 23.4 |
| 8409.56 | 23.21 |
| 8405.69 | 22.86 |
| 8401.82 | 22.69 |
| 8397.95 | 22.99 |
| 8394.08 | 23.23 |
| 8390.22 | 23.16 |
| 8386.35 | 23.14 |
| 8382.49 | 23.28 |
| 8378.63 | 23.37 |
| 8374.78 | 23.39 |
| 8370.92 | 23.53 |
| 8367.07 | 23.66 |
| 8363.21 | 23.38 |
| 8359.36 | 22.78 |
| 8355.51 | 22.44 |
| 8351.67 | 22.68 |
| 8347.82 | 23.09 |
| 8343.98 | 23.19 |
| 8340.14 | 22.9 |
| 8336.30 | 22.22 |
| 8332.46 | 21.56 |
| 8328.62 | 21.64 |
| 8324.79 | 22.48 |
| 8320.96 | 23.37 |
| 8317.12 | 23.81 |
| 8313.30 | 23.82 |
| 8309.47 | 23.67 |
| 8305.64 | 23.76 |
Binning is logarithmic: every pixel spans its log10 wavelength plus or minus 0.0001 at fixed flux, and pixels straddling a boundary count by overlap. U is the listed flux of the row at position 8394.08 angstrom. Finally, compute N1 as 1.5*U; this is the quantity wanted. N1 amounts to 34.8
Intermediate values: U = 23.23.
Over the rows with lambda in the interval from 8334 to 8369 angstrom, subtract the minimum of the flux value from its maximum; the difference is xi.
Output 1.44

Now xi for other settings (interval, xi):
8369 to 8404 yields 0.84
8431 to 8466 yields 0.88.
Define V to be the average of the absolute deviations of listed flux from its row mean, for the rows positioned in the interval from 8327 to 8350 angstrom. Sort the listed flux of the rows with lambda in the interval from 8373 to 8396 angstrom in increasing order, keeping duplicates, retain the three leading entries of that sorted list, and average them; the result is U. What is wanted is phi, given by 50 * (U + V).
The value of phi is 1190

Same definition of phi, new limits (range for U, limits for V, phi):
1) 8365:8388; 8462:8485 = 1186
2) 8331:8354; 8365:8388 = 1114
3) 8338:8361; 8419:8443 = 1140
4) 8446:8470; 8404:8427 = 1111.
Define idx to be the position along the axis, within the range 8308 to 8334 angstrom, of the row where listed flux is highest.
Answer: 8313.30 angstrom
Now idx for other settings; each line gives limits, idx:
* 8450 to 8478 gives 8452.27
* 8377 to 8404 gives 8378.63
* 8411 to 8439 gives 8417.31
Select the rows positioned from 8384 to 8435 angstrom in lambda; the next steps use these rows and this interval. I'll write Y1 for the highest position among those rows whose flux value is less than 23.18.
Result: 8432.83 angstrom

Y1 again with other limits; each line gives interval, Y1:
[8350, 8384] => 8359.36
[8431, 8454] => 8452.27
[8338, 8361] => 8359.36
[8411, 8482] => 8479.56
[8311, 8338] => 8336.30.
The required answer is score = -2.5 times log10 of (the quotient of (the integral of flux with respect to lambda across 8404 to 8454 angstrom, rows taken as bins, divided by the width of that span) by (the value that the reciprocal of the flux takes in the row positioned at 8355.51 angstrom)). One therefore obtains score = -6.78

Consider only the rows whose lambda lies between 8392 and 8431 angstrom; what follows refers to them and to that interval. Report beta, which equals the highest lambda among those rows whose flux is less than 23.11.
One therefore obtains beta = 8428.94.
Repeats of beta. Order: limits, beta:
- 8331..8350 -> 8347.82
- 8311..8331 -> 8328.62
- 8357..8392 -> 8359.36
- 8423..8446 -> 8444.49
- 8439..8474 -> 8471.75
